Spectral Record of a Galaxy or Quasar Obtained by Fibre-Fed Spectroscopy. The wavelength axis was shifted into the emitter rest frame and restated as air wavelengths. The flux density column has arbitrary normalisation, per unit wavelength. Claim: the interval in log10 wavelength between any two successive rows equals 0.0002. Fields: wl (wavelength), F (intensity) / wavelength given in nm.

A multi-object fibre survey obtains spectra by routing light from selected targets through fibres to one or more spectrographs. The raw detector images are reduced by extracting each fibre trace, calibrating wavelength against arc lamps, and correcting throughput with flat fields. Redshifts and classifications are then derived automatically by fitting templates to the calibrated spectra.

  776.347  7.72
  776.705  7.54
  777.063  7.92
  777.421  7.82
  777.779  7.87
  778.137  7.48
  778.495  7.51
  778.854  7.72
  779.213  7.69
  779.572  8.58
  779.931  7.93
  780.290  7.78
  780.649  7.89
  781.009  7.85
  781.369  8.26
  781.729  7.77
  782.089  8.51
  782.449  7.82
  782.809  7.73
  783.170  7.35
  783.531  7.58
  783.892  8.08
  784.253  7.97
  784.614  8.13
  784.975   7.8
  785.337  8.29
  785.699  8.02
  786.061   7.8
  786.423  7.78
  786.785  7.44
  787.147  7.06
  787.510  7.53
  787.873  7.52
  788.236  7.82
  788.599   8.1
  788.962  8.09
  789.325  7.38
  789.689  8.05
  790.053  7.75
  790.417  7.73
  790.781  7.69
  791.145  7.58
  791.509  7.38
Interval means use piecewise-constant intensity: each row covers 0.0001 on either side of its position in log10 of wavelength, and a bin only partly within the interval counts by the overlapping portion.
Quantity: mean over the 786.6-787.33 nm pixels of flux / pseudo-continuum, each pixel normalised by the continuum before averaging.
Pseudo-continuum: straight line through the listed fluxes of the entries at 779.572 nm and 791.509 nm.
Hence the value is 0.93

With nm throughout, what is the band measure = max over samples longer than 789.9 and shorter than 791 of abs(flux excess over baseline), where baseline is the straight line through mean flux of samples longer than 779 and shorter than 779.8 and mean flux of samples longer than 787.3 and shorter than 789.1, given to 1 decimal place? 0.0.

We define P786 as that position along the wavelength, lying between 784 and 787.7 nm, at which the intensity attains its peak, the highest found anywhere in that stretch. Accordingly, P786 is 785.337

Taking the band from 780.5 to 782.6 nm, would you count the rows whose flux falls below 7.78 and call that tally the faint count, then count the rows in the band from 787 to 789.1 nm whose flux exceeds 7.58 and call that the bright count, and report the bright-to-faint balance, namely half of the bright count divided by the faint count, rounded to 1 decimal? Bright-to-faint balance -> 1.5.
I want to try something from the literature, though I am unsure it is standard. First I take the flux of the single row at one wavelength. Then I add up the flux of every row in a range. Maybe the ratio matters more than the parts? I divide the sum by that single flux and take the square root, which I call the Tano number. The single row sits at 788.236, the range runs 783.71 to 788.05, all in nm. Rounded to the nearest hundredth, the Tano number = 3.46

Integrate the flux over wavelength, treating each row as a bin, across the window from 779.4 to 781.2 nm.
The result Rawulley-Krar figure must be 14.4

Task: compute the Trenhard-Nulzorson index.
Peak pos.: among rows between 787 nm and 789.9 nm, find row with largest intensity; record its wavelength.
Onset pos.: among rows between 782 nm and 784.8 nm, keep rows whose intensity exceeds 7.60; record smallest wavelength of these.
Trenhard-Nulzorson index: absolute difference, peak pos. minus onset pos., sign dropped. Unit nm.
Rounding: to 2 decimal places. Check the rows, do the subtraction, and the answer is 6.51 nm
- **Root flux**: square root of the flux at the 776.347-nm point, 2.78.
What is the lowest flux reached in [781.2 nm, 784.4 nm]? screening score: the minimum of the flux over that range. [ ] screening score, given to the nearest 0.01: 7.35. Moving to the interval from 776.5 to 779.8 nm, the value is 7.48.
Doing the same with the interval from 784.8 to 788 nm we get 7.06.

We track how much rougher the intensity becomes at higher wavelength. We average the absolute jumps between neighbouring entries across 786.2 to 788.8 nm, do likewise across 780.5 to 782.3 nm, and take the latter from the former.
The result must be -0.12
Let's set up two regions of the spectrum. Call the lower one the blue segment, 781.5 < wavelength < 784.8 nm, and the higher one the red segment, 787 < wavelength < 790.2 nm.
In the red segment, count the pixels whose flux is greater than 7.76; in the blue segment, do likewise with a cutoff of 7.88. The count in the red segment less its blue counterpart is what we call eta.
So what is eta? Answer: 0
